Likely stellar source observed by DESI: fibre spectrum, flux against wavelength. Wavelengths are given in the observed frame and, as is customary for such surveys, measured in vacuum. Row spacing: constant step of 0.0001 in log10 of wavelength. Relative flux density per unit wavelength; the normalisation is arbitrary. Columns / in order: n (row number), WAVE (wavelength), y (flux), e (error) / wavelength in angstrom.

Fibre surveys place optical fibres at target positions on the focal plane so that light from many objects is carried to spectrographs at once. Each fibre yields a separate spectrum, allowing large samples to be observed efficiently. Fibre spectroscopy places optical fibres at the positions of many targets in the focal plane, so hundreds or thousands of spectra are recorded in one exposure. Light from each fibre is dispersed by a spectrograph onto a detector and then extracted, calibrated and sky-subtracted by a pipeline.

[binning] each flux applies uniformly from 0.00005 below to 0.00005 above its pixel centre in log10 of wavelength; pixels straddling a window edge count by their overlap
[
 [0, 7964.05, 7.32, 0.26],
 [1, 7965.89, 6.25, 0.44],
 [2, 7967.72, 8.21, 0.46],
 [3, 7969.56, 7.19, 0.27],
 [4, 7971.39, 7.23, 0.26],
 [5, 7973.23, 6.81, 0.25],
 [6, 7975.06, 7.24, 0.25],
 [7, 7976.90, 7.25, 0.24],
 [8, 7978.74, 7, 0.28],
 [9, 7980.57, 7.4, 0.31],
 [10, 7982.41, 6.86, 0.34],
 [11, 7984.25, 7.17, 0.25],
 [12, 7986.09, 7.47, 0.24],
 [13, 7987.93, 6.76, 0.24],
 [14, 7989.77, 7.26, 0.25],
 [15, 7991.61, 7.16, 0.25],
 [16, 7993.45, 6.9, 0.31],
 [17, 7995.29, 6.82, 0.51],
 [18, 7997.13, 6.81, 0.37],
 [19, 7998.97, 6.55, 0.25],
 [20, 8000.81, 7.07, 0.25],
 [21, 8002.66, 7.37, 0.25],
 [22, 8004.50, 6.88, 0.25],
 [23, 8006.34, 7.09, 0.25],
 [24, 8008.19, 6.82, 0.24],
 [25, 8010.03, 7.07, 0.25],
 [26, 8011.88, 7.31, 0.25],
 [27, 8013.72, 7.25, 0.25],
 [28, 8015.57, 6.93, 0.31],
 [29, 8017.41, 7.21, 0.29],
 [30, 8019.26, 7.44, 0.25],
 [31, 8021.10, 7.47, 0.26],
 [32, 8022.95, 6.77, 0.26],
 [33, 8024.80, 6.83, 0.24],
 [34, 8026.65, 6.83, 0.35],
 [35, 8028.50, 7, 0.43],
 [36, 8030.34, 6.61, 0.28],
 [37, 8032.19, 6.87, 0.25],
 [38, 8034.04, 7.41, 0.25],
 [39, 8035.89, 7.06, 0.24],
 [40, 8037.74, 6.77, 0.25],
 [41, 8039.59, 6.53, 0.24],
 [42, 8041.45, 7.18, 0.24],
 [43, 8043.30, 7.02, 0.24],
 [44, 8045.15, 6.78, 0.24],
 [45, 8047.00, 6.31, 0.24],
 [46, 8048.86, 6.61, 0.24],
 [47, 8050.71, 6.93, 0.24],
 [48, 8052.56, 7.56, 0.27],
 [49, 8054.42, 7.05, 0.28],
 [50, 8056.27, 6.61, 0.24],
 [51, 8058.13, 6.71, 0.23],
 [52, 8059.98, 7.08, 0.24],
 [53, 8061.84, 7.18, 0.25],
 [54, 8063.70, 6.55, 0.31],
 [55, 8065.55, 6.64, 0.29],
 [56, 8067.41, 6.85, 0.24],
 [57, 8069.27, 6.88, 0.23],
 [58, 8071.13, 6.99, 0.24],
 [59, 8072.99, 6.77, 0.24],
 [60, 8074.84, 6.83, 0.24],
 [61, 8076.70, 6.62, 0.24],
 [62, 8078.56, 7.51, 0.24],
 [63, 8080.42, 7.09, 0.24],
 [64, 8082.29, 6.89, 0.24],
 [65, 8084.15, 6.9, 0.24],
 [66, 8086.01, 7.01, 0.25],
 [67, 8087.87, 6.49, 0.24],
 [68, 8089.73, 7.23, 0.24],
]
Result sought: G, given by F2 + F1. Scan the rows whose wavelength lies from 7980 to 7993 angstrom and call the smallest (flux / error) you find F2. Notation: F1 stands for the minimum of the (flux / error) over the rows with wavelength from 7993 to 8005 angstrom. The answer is 34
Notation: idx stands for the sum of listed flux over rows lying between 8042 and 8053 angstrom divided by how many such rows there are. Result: 6.87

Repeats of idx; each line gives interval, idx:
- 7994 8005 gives 6.92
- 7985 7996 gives 7.06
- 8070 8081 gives 6.97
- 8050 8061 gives 6.99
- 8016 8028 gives 7.09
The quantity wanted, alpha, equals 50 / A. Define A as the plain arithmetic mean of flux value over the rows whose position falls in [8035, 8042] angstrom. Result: 7.26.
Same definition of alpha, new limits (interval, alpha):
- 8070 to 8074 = 7.27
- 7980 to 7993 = 6.99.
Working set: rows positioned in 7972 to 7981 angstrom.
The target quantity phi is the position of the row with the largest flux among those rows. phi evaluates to 7980.57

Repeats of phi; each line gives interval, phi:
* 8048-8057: 8052.56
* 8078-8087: 8078.56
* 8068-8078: 8071.13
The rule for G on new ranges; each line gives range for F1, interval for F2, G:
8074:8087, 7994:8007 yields 41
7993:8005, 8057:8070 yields 35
